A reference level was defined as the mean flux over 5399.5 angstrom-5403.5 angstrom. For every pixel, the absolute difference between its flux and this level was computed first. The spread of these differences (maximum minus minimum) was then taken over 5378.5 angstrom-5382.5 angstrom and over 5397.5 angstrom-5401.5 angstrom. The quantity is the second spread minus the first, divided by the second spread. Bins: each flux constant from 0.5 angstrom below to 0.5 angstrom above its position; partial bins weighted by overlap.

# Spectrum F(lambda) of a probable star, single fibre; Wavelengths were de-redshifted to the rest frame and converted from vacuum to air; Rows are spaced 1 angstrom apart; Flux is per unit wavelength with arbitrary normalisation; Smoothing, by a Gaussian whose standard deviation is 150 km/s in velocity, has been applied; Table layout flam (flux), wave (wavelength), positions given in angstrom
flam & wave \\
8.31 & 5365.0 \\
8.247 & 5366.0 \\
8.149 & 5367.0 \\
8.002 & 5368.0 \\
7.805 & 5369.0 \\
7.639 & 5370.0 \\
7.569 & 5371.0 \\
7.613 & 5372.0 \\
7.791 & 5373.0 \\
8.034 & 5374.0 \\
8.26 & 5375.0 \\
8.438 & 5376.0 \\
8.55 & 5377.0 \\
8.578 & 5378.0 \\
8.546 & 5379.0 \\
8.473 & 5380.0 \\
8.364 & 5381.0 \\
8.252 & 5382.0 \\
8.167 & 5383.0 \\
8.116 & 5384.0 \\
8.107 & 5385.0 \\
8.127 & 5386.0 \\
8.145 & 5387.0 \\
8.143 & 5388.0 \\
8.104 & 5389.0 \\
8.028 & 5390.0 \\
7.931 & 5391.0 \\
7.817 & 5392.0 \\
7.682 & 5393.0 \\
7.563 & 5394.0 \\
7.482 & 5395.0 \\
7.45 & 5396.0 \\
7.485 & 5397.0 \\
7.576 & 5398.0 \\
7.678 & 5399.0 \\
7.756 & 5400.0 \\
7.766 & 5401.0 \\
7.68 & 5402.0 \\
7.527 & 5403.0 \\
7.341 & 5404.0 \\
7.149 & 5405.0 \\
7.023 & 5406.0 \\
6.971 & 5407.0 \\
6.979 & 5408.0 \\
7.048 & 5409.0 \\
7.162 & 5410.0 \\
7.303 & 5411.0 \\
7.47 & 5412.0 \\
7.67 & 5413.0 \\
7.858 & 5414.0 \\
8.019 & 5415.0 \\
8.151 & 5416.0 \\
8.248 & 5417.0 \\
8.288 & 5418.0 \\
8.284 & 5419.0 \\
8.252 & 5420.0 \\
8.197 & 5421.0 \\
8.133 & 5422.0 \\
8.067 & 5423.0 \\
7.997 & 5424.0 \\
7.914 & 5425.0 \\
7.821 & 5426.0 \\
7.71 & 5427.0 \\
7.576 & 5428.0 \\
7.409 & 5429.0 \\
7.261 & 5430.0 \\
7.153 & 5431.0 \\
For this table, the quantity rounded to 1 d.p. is -1.9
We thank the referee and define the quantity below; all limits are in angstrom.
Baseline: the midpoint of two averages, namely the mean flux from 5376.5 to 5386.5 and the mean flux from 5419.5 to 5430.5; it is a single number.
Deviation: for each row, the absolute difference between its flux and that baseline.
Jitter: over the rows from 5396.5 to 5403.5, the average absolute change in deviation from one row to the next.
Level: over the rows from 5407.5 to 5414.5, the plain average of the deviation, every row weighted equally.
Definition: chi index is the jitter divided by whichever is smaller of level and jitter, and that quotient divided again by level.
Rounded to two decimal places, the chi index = 1.36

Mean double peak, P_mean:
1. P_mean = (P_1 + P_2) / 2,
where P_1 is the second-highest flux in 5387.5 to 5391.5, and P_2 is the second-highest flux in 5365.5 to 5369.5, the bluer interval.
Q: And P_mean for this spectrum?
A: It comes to 8.13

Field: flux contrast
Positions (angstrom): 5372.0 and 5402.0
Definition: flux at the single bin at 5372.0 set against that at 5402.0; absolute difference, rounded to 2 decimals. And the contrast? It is 0.07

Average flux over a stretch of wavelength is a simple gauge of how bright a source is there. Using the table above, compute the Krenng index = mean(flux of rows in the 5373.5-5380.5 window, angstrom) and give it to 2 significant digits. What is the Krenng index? 8.4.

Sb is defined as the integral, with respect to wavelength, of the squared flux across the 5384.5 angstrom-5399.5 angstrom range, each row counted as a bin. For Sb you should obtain 919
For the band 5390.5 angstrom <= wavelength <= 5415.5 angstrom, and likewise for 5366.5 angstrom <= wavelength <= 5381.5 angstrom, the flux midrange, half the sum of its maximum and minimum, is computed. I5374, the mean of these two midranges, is 7.78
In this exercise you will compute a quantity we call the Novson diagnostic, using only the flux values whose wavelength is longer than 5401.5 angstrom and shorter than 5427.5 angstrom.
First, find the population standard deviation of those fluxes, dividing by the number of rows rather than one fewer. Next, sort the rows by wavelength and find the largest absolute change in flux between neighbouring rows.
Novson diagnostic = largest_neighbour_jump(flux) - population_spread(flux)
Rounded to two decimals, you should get -0.25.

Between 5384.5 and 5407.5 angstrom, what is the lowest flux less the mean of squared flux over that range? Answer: -52.1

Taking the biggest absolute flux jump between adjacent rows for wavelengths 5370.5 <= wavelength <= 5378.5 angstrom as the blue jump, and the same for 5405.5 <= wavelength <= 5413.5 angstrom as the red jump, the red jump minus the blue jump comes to -0.04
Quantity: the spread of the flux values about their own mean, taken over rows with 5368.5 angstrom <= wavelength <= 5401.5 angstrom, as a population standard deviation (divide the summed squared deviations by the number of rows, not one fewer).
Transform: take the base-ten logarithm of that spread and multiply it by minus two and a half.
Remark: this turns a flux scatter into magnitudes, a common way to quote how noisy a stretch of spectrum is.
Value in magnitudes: 1.17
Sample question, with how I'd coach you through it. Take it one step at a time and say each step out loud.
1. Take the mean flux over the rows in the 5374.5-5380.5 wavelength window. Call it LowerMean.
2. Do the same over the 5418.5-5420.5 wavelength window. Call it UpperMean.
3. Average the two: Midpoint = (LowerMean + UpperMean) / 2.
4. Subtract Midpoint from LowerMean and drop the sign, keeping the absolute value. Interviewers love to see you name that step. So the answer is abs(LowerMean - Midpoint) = 0.10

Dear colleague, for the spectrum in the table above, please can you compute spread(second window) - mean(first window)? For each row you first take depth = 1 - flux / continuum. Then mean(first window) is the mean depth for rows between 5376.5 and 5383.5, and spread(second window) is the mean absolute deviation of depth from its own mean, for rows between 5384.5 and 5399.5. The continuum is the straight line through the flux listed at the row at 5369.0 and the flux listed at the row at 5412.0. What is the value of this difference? 0.119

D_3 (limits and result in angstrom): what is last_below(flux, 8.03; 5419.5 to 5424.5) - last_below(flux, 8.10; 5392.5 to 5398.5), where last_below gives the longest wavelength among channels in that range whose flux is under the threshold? 26 angstrom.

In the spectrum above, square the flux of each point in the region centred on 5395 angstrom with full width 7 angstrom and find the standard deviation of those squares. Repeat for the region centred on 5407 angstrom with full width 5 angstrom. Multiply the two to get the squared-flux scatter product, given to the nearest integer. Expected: 2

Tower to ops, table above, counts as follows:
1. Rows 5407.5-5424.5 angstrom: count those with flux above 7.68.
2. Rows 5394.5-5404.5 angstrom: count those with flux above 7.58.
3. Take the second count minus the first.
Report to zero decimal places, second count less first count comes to -7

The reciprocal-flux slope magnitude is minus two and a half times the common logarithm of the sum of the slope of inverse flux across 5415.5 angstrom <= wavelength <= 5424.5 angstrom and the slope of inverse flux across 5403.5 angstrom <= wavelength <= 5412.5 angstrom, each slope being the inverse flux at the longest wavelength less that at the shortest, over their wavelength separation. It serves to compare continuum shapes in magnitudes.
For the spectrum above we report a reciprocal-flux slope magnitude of 15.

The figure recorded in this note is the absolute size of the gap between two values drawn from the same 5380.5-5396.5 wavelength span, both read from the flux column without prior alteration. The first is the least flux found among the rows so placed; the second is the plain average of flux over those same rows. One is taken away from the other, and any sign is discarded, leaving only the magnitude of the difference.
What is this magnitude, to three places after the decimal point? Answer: 0.517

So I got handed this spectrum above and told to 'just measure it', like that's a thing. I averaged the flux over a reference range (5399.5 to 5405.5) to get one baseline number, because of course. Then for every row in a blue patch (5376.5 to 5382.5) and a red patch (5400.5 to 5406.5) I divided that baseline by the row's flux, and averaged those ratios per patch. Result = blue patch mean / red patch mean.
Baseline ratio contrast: 0.88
